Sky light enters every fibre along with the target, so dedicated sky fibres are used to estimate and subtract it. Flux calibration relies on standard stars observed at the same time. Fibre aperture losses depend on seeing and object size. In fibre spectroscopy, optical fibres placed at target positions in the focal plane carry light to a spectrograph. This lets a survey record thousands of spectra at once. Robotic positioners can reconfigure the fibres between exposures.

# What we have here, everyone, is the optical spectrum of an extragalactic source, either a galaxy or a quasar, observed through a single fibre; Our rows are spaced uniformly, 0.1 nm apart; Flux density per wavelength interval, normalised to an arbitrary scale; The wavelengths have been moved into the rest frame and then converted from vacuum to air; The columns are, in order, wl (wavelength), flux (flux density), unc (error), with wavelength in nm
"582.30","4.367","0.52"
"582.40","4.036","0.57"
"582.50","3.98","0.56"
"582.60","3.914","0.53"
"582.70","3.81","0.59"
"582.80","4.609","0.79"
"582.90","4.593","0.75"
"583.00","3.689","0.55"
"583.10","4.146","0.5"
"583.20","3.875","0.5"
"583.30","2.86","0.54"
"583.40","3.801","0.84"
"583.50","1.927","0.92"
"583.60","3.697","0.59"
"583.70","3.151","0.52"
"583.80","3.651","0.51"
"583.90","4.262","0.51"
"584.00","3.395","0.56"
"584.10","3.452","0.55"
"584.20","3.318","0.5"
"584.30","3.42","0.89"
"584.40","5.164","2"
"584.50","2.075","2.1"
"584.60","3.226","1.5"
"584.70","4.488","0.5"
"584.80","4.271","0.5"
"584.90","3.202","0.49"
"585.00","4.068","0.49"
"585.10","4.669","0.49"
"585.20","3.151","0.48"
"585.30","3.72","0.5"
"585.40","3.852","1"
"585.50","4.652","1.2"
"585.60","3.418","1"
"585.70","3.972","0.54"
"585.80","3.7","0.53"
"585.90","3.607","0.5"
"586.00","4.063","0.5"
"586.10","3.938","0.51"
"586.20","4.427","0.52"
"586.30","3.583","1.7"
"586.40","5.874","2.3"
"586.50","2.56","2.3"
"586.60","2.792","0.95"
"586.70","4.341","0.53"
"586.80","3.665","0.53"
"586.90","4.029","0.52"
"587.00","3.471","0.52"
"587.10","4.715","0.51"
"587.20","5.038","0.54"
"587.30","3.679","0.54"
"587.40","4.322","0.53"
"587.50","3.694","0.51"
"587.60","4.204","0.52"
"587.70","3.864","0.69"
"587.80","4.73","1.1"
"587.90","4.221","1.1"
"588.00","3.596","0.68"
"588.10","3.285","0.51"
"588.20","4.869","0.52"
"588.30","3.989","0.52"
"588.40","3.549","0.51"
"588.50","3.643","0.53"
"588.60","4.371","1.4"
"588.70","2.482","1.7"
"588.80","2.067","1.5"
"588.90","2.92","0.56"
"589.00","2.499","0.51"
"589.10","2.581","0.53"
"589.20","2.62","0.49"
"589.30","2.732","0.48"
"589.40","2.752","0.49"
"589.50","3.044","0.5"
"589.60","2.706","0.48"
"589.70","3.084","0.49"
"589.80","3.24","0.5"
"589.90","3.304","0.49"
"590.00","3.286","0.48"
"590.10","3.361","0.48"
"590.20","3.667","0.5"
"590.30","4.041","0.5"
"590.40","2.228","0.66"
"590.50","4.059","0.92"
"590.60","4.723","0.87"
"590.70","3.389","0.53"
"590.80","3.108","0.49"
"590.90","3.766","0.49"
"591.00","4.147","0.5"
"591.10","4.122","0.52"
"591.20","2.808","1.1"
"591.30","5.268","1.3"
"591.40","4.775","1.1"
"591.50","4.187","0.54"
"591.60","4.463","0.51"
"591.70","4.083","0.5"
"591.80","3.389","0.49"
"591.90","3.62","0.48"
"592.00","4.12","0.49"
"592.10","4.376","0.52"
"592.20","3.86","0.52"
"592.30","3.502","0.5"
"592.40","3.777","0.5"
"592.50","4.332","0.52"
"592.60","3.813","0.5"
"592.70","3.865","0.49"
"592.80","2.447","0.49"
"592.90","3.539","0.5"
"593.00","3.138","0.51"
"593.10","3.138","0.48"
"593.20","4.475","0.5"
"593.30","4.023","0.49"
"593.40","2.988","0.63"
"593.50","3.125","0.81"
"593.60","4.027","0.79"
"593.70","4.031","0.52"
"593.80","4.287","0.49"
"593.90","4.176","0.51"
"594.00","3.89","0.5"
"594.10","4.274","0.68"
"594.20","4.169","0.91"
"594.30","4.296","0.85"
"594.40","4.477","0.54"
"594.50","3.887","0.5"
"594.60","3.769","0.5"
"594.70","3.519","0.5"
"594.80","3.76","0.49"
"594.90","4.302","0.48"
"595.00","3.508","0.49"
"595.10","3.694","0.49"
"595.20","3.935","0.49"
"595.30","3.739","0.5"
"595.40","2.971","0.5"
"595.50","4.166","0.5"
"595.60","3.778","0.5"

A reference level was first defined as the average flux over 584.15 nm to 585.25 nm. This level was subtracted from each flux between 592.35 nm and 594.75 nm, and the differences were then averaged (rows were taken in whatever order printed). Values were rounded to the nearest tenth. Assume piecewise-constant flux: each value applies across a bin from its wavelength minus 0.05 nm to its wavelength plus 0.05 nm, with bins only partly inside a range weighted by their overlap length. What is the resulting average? 0.1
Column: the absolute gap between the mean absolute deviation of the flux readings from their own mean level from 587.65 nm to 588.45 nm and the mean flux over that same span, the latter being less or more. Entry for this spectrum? 3.57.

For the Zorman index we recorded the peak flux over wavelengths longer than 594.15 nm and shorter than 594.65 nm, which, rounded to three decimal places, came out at 4.477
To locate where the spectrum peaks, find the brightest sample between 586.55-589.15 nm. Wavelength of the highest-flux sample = 587.20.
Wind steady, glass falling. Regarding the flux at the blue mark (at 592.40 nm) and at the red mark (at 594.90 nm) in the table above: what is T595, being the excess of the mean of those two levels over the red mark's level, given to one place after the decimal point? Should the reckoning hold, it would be -0.3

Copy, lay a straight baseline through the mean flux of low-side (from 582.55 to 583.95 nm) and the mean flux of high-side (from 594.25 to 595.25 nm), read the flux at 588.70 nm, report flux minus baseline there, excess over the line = -1.3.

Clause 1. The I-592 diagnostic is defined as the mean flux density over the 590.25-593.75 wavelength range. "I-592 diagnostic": 3.79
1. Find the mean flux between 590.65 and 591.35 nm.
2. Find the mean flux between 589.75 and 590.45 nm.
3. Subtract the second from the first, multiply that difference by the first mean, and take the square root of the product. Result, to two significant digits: 1.4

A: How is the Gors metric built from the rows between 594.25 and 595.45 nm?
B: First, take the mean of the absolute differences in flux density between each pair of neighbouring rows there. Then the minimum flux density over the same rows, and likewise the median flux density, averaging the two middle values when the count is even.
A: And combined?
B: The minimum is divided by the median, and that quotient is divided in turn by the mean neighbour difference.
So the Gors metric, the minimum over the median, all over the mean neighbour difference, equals 2.11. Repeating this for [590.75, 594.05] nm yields 1.12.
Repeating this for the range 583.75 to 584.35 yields 2.73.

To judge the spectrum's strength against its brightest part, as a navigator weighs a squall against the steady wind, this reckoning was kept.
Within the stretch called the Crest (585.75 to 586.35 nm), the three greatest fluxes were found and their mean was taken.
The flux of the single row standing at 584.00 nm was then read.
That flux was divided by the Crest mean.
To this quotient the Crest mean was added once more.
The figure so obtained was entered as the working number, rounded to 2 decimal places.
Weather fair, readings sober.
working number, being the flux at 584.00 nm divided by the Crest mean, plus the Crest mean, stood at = 4.96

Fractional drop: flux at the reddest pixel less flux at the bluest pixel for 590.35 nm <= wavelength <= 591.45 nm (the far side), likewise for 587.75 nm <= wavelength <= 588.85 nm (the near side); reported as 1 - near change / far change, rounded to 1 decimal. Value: 2.0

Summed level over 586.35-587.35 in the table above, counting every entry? 40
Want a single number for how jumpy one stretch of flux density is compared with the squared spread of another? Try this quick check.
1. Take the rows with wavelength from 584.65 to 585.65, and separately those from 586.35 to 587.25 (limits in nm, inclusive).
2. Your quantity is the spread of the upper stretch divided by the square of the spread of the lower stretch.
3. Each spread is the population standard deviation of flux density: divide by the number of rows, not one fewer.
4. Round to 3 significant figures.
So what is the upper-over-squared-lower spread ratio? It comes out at 3.40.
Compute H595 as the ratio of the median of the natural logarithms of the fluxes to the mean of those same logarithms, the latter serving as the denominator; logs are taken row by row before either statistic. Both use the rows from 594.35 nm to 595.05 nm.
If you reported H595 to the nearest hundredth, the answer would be 0.98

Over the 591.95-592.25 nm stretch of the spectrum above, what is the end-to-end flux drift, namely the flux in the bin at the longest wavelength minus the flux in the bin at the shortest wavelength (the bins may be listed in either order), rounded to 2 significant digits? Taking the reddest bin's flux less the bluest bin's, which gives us -0.26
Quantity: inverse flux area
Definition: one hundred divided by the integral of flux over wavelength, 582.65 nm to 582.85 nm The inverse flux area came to 119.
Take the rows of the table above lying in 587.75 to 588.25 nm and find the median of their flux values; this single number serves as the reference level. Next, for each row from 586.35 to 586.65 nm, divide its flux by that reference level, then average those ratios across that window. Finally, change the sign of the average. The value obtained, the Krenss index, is -0.89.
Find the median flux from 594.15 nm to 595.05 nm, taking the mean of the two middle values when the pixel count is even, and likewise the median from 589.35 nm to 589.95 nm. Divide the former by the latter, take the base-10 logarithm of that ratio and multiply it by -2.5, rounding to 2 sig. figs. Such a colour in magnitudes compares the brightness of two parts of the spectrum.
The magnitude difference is -0.26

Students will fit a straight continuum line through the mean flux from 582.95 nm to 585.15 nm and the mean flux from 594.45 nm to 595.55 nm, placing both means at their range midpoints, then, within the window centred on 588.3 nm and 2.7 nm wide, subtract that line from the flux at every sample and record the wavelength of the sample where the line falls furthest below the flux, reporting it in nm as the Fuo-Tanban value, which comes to 587.20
